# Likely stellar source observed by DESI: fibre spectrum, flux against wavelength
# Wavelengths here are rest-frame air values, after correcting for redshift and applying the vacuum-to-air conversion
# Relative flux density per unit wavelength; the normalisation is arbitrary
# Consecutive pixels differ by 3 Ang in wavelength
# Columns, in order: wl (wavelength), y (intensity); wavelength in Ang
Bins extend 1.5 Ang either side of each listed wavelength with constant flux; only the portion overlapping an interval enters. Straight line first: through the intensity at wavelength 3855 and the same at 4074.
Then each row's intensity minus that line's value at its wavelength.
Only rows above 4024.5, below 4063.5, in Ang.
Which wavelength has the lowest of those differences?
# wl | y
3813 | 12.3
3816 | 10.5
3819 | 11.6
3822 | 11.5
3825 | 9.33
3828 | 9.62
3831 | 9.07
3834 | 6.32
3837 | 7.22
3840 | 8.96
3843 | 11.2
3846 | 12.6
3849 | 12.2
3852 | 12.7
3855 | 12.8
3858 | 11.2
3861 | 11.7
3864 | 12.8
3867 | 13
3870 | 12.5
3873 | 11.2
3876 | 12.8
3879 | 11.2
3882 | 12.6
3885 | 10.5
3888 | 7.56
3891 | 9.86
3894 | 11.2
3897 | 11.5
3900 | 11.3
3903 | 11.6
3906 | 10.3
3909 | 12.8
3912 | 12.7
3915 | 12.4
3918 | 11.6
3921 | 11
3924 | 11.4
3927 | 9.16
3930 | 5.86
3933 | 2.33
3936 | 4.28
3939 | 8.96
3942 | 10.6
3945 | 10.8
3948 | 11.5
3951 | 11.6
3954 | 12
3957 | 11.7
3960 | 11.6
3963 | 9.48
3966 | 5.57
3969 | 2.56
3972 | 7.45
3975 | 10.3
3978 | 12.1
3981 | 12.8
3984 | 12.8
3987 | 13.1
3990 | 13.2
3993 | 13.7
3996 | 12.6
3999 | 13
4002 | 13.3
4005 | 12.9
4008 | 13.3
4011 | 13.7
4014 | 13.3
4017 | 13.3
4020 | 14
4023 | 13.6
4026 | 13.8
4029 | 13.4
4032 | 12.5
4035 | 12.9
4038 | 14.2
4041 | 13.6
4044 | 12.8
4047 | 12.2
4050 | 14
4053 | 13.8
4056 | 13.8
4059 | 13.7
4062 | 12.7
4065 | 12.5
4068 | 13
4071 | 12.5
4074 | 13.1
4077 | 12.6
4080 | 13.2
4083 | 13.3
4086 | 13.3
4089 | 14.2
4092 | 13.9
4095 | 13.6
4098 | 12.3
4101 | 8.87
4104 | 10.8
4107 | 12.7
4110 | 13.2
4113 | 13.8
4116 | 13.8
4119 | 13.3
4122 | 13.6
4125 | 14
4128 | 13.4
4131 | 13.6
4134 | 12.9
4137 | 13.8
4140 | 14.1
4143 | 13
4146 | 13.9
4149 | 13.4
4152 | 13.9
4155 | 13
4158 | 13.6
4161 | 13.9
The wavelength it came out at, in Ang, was 4047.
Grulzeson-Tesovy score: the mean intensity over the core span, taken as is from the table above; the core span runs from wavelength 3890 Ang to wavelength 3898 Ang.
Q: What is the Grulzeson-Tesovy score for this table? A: 10.9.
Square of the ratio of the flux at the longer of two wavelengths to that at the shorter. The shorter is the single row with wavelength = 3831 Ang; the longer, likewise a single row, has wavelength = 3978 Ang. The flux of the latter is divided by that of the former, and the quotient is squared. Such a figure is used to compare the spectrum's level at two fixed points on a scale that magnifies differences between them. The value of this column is 1.78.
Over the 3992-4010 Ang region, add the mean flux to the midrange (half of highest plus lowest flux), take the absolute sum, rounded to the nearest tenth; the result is 26.3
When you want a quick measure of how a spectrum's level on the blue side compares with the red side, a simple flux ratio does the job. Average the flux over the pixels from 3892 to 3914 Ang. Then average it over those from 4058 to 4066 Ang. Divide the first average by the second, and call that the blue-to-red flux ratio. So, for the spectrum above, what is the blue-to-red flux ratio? 0.90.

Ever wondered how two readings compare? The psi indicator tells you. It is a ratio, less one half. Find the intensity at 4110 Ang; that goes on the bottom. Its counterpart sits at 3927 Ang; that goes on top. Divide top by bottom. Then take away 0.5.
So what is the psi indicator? 0.19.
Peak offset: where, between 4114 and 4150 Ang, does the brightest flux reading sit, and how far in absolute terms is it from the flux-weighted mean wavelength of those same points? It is 7.5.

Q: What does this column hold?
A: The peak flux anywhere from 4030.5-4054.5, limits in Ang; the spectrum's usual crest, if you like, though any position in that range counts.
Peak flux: 14.2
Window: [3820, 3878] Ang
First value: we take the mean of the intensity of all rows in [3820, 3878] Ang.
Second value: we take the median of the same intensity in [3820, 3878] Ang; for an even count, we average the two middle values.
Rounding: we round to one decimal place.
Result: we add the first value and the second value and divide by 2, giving 11.2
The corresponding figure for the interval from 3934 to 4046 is 12.2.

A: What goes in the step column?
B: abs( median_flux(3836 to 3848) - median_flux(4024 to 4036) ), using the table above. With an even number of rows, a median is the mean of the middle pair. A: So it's 3.1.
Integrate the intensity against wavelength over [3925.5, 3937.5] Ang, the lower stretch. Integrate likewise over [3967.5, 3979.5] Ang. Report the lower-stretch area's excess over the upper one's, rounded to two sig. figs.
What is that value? -32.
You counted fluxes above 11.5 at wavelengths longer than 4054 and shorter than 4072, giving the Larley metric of 6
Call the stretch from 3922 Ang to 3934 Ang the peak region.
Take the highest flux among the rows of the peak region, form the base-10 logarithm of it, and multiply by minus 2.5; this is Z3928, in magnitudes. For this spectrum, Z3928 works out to -2.64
